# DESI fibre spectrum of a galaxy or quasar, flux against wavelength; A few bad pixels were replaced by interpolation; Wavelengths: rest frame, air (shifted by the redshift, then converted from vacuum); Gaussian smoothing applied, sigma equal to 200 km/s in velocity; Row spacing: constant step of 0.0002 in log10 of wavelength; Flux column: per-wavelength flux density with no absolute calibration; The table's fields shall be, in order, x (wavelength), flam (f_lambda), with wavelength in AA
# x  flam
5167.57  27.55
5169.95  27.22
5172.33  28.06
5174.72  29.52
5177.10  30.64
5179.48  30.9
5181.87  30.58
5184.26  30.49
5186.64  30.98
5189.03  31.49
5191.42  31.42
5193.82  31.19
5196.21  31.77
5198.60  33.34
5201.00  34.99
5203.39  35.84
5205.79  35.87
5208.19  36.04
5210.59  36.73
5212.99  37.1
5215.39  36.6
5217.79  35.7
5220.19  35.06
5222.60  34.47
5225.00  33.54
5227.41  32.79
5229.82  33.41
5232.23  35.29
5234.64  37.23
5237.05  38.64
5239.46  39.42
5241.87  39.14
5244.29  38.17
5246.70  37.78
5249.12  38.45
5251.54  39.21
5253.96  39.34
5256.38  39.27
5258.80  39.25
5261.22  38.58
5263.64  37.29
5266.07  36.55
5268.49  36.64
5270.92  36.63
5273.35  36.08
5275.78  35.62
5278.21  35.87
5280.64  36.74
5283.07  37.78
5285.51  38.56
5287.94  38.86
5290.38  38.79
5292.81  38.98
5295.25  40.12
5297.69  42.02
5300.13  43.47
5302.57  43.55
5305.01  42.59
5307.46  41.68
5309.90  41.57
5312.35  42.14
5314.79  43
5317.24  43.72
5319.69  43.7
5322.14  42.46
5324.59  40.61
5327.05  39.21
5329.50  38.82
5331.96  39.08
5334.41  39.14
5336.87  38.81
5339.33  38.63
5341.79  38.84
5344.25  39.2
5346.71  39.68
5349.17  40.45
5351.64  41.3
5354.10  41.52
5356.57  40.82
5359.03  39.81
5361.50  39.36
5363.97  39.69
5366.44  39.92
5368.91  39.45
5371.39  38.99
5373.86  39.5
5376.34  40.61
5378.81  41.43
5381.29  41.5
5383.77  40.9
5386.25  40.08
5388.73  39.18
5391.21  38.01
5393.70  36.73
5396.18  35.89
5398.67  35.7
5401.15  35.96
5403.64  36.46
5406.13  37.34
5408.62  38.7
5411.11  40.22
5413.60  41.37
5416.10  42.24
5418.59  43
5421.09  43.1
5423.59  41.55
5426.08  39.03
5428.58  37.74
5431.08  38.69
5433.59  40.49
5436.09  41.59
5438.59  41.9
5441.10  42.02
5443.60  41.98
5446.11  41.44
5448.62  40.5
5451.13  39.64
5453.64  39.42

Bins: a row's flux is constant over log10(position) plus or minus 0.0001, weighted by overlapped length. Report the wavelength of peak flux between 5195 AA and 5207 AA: 5205.79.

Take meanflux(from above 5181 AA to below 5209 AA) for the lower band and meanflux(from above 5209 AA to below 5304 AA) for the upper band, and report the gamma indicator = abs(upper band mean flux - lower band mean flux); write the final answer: 5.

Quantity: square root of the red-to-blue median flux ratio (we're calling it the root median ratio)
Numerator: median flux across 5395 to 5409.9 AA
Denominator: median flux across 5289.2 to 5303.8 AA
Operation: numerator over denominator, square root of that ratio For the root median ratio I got 0.94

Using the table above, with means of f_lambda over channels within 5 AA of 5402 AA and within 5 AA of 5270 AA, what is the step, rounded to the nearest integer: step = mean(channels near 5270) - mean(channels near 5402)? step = 0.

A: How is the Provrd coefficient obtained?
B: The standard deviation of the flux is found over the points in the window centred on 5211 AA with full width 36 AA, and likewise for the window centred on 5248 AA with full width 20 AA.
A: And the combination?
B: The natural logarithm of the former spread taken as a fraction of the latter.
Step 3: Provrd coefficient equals 1.1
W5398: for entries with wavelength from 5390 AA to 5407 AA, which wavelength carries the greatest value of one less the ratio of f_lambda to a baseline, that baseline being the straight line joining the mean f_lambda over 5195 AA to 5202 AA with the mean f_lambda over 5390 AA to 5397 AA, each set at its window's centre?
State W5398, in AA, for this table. 5398.67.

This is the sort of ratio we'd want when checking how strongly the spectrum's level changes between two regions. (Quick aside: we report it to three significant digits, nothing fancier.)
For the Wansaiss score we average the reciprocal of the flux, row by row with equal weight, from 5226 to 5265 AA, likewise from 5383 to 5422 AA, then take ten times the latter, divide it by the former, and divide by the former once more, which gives 363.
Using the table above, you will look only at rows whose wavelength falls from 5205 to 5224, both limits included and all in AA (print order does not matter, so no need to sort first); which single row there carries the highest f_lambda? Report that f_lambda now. 37.1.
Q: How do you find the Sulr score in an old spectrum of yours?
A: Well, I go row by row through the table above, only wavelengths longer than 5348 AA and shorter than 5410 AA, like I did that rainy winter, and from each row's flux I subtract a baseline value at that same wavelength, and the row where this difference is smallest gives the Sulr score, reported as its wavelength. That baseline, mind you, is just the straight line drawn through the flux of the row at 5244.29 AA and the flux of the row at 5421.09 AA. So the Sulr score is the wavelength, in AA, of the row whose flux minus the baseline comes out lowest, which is 5398.67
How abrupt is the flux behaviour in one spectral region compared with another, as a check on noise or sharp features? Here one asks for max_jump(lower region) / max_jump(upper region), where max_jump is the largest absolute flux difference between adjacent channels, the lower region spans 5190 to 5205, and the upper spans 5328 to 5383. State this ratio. 1.49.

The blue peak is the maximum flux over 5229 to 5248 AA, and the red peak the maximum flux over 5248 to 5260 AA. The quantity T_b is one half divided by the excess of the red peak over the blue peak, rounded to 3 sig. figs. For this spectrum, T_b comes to -6.25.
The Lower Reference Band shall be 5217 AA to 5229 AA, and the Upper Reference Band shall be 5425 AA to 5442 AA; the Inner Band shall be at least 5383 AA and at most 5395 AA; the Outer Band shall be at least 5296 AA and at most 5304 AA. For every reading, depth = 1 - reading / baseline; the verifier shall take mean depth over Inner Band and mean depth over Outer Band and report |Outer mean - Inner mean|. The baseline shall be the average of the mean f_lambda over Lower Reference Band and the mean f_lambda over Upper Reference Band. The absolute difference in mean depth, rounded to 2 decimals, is 0.11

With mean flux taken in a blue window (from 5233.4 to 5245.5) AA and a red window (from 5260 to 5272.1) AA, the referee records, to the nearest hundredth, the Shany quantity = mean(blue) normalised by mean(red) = 1.04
